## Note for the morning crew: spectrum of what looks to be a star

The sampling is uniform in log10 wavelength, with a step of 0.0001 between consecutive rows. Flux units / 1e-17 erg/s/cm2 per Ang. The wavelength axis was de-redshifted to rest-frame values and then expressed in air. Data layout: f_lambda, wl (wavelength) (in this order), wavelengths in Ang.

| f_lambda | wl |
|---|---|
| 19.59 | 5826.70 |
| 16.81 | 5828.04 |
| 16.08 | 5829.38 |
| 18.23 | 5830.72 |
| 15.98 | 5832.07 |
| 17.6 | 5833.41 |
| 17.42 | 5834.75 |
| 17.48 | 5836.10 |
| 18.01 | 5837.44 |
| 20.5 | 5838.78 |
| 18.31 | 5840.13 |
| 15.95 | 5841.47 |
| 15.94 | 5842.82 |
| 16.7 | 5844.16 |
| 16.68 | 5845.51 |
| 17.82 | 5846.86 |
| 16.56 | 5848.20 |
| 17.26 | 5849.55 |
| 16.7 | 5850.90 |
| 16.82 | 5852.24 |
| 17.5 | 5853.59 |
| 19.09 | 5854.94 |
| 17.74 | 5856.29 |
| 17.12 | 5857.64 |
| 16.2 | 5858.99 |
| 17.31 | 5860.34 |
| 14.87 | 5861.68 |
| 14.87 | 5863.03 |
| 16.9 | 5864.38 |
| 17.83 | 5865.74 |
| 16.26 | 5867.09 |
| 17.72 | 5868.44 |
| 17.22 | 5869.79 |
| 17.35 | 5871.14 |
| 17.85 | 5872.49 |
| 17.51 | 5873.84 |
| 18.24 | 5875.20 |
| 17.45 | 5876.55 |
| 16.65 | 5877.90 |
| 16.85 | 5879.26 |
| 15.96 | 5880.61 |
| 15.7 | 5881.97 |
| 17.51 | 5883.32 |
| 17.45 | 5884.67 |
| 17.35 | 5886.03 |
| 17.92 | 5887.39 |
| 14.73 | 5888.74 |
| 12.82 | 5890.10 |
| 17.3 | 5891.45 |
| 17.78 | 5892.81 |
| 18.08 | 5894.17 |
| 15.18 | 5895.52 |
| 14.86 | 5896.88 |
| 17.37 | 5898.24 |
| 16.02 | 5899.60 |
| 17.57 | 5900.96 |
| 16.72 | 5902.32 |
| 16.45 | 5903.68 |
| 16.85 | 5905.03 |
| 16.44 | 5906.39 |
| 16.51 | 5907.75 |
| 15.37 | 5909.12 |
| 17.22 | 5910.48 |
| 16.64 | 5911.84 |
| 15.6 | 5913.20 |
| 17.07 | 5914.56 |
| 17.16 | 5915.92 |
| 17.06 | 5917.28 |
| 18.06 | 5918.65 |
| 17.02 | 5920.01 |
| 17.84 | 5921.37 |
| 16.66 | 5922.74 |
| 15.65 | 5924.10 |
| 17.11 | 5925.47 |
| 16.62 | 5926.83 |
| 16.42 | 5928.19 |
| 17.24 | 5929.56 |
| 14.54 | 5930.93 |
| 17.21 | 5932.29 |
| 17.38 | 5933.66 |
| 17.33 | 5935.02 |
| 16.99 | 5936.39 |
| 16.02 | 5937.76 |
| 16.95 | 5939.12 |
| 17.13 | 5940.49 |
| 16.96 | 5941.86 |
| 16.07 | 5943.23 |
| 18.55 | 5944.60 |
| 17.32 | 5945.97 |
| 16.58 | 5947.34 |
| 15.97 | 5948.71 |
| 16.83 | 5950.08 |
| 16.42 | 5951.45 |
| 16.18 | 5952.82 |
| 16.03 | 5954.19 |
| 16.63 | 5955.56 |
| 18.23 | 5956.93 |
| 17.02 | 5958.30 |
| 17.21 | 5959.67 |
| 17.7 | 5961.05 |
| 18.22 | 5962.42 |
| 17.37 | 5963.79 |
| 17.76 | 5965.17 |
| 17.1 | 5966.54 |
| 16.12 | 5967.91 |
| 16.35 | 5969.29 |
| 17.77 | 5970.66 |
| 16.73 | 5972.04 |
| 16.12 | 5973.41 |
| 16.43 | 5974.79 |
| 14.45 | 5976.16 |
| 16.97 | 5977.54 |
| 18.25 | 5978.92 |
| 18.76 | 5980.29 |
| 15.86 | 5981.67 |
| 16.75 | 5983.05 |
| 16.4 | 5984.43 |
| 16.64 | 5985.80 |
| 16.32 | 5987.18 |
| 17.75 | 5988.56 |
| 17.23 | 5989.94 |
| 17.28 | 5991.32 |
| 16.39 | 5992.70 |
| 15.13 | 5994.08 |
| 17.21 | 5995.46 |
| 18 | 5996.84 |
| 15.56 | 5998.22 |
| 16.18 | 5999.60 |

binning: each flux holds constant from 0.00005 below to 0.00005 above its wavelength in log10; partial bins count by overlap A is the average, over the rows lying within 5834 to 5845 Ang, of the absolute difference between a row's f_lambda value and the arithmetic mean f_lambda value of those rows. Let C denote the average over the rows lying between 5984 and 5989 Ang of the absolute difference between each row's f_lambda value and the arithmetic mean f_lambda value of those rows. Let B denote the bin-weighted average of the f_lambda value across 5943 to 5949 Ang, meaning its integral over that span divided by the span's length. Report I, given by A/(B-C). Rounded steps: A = 1.1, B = 17.0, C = 0.49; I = 0.064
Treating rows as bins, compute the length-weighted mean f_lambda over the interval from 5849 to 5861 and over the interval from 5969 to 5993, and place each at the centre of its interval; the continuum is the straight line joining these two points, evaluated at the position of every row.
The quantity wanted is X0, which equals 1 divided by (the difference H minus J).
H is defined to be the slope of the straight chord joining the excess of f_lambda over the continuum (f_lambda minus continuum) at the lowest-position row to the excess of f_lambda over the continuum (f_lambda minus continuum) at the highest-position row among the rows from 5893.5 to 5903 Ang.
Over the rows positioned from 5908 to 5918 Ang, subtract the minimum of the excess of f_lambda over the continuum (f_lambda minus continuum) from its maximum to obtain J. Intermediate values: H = -0.16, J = 1.9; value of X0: -0.50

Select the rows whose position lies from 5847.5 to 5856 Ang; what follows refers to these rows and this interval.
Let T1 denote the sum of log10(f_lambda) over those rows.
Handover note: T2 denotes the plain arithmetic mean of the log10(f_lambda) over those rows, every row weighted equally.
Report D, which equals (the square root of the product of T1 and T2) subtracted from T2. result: -1.79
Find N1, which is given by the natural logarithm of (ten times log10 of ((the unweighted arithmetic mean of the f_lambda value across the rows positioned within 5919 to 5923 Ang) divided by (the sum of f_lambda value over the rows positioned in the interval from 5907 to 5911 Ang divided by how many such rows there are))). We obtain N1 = -1.57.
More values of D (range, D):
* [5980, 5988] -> -1.77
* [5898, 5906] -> -1.78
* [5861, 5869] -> -1.76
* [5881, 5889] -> -1.77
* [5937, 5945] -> -1.78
